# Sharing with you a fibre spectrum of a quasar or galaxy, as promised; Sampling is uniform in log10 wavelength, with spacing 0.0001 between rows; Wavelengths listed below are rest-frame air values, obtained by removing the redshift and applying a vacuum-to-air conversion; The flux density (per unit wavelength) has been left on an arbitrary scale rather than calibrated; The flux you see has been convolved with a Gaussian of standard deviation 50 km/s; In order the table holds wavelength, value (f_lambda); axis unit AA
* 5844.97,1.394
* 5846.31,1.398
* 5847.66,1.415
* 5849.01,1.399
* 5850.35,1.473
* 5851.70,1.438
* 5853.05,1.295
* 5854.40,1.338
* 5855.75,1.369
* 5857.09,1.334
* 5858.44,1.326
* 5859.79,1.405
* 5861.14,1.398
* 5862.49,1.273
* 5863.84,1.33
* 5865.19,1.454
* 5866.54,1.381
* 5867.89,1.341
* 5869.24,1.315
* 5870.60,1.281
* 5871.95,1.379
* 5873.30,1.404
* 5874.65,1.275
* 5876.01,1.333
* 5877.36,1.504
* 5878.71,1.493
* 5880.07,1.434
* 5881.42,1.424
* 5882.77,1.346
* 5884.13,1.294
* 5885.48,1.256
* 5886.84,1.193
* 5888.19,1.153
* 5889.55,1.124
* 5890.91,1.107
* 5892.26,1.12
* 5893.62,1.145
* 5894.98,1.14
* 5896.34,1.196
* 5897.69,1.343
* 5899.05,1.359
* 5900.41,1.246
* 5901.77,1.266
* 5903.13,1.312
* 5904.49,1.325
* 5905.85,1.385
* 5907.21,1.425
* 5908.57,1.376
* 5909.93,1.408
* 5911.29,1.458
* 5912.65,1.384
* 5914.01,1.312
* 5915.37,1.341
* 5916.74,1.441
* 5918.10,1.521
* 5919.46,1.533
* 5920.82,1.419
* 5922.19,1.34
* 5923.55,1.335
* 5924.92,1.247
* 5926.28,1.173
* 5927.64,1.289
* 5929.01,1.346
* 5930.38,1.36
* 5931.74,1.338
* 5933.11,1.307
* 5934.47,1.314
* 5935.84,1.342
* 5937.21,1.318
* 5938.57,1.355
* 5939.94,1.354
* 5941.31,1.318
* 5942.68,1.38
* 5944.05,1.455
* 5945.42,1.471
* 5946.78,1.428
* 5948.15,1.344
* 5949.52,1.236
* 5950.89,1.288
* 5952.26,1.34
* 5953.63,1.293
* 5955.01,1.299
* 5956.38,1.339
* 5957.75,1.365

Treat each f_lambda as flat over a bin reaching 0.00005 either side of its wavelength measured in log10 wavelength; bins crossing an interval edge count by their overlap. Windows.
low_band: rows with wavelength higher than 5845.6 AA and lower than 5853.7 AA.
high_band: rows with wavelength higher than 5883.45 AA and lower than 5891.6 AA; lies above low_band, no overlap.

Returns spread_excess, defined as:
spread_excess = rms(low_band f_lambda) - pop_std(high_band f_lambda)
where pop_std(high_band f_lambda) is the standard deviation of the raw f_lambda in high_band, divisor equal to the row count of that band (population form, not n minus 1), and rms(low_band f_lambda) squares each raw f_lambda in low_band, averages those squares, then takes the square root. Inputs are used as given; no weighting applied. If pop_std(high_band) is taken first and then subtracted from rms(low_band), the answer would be 1.34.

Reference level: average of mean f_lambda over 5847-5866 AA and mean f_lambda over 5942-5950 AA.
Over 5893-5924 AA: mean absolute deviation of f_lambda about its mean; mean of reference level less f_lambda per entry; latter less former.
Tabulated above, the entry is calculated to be -0.04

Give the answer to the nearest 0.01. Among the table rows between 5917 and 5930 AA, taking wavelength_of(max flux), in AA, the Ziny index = 5919.46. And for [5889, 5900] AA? 5899.05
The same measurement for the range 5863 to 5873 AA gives 5865.19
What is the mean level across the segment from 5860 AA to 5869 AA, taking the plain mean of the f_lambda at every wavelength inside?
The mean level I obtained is 1.36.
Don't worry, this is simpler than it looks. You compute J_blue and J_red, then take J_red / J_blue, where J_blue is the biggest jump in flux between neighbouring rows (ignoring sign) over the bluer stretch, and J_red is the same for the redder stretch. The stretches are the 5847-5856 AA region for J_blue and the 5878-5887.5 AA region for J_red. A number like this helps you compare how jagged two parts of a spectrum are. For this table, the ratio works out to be 0.55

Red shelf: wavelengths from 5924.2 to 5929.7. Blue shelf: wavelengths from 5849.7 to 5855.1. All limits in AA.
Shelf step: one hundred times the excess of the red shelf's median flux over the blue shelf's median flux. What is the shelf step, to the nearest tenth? -12.0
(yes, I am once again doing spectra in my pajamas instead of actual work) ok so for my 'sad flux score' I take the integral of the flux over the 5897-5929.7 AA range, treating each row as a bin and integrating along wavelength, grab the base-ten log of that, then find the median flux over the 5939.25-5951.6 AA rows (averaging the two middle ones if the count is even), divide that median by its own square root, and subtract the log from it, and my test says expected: -0.5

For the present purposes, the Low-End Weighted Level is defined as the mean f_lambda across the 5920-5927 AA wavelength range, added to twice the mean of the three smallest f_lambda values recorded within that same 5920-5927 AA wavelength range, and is 3.81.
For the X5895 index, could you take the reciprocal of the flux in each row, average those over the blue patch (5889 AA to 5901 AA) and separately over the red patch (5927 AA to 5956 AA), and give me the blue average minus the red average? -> 0.09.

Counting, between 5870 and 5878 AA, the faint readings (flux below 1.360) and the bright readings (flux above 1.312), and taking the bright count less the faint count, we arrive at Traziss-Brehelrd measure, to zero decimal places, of 1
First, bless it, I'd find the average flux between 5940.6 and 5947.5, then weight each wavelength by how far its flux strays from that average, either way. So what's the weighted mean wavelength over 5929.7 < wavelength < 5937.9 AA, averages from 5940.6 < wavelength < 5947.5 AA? 5934.1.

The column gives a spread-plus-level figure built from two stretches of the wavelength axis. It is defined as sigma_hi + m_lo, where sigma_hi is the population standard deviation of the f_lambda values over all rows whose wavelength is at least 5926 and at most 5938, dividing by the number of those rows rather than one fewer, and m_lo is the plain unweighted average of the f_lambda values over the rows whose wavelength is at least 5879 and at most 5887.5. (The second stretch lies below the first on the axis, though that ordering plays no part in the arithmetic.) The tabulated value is 1.38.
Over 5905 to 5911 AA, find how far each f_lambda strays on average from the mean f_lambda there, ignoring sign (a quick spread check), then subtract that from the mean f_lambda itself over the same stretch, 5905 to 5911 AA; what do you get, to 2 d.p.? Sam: 1.38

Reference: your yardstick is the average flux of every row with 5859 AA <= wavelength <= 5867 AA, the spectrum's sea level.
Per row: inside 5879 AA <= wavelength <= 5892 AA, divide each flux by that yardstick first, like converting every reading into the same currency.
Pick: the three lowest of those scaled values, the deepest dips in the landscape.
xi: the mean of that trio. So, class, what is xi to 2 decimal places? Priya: 0.82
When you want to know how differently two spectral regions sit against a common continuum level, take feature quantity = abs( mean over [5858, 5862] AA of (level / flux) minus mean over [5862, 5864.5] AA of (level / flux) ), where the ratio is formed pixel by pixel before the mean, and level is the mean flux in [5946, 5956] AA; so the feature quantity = 0.05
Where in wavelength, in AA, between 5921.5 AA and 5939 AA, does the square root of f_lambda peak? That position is 5930.38 AA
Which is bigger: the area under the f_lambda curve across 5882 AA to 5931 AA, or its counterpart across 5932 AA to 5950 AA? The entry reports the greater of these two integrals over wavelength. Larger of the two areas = 64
